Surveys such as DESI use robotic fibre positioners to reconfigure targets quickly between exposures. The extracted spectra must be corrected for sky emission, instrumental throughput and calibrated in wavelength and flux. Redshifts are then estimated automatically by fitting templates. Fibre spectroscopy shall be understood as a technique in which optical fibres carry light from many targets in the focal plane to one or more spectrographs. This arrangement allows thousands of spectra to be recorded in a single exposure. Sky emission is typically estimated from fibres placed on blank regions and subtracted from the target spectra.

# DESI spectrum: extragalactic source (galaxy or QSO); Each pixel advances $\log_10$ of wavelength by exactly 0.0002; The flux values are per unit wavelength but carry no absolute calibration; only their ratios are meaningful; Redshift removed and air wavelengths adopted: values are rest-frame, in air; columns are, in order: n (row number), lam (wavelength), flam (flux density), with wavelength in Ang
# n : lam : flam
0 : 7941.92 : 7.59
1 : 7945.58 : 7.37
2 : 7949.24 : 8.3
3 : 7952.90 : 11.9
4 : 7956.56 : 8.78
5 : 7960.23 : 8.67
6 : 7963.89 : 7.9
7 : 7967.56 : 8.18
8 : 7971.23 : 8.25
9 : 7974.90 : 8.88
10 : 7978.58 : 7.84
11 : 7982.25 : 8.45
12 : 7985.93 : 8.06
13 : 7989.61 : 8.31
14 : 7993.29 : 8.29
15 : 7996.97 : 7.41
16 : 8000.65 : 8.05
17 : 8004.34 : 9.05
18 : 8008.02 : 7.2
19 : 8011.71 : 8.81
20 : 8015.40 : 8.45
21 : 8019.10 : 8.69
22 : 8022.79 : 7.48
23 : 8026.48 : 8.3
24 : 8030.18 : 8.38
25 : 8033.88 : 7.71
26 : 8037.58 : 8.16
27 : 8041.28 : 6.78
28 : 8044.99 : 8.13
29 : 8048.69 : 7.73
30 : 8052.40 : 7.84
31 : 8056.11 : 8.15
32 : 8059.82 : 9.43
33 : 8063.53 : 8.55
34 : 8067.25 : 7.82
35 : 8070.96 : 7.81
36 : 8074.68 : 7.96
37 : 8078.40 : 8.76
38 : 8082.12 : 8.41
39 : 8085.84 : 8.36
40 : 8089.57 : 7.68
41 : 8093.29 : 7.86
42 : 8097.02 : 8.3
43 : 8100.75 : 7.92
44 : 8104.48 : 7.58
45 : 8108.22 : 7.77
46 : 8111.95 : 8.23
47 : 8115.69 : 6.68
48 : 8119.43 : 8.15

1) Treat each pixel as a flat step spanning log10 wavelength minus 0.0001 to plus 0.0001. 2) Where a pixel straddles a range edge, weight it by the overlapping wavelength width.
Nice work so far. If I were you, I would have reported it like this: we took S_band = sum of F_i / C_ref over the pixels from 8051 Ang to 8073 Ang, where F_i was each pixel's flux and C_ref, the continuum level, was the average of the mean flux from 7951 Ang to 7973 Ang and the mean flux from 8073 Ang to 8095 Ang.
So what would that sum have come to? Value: 5.79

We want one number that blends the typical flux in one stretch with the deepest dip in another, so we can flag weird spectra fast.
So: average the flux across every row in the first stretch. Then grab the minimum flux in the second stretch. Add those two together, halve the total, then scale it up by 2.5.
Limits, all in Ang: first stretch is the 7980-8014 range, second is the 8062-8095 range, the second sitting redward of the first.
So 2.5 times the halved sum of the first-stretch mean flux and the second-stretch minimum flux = 19.8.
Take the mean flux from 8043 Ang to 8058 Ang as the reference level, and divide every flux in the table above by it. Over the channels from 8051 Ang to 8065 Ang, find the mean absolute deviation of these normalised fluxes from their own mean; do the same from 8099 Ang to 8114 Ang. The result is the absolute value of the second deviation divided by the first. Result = 0.4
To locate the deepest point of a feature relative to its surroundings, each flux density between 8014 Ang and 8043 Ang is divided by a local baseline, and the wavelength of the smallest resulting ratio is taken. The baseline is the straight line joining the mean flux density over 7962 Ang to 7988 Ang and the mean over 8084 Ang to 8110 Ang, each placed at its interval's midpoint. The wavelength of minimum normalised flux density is 8041.28 Ang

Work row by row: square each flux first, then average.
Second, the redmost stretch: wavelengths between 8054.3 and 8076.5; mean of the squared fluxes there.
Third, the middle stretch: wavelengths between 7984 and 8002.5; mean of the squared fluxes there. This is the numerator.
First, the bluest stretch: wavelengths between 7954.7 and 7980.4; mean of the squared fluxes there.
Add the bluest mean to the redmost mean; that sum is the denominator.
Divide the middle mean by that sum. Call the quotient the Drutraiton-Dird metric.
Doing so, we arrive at 0.464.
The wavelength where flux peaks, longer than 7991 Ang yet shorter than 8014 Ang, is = 8004.34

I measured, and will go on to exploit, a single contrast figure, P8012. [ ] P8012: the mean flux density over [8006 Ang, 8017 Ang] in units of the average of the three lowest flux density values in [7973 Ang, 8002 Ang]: 1.05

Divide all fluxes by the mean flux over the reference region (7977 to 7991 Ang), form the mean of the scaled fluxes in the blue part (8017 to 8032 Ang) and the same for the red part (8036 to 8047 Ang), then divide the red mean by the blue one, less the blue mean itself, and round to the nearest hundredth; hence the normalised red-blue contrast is -0.07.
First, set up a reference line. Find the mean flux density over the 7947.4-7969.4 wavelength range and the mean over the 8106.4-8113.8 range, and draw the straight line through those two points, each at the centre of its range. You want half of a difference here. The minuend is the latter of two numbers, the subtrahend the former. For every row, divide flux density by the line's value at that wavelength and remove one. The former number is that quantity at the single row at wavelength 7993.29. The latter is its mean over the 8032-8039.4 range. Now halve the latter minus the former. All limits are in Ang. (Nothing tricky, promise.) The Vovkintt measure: -0.01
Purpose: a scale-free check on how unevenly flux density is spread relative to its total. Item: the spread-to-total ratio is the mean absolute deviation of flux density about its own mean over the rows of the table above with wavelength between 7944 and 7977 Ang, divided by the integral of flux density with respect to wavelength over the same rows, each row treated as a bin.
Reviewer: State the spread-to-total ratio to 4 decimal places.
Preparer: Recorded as 0.0027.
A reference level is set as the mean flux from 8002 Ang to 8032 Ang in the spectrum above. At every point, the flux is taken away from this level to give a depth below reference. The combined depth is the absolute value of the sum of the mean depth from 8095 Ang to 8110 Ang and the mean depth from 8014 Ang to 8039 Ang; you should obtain 0.53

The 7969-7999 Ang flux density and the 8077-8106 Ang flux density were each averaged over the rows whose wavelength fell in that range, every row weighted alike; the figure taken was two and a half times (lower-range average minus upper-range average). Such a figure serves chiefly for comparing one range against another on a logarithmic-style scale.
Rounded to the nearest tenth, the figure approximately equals 0.2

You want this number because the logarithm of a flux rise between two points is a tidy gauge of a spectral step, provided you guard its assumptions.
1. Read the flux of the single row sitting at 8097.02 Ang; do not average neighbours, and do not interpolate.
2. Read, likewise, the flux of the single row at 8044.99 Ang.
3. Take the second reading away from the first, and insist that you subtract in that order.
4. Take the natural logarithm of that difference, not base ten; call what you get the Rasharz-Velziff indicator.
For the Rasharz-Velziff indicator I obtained -1.8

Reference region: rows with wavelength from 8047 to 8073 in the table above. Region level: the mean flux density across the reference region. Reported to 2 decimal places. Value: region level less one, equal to 7.19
